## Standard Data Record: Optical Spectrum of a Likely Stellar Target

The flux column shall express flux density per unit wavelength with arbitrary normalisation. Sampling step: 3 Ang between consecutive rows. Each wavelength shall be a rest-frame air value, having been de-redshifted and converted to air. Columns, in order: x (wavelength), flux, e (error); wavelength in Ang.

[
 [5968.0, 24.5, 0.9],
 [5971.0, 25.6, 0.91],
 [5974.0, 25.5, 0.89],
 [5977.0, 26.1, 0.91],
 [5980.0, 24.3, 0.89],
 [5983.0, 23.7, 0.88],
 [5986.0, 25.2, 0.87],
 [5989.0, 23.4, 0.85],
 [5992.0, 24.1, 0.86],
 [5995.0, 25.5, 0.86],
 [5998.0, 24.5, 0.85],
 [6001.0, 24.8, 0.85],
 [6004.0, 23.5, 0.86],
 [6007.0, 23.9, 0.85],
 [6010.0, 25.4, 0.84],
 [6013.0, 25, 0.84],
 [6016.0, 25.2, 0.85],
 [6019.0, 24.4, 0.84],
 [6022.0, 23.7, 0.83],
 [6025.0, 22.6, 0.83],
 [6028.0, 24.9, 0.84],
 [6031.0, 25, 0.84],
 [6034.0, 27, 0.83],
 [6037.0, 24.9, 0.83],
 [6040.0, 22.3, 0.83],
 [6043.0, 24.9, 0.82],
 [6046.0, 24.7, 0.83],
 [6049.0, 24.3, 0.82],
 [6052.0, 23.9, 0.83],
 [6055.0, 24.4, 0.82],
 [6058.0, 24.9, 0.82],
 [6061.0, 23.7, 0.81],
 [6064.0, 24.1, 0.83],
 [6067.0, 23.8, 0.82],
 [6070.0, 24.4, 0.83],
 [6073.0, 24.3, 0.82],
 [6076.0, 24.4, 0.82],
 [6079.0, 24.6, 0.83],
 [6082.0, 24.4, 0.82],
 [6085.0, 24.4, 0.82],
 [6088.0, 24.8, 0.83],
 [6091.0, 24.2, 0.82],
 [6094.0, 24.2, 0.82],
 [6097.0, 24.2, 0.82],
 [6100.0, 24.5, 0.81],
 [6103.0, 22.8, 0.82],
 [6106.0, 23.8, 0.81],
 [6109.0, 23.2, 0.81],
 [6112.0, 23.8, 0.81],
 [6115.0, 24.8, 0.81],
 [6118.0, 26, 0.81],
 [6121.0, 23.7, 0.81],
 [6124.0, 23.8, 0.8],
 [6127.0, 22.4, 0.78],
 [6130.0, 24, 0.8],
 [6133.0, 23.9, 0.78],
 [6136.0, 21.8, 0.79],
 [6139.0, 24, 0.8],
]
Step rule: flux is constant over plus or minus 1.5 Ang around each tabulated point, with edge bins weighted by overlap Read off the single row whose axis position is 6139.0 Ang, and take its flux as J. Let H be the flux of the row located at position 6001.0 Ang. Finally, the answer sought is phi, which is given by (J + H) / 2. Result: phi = 24.4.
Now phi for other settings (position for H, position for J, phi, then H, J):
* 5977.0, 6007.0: 25.0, 26.1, 23.9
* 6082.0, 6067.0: 24.1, 24.4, 23.8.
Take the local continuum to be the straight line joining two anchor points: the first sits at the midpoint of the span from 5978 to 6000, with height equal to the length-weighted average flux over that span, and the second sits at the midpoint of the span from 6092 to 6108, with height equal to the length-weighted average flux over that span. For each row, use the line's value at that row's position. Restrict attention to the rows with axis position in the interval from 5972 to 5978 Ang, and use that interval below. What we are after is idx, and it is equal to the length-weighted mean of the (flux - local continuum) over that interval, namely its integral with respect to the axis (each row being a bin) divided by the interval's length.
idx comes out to 1.3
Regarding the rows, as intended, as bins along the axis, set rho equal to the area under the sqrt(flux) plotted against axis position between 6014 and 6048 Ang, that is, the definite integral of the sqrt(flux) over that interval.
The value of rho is 168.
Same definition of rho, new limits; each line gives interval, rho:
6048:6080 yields 158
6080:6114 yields 167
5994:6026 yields 158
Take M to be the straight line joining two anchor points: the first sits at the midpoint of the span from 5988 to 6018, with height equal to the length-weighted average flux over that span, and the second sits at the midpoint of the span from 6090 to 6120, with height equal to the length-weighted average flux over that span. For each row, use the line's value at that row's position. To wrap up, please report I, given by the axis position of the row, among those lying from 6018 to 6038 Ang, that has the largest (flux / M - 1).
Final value 6034.0 Ang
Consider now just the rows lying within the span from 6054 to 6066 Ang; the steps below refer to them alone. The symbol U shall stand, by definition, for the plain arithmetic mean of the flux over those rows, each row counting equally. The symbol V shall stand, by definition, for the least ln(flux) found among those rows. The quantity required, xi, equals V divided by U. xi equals 0.130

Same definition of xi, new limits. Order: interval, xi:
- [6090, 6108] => 0.131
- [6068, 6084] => 0.131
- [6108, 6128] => 0.130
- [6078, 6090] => 0.130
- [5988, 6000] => 0.129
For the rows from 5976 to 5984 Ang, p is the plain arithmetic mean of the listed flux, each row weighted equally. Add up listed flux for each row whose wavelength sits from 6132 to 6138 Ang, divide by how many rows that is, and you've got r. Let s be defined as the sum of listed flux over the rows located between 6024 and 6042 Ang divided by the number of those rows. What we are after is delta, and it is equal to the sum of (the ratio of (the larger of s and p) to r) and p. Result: 25.8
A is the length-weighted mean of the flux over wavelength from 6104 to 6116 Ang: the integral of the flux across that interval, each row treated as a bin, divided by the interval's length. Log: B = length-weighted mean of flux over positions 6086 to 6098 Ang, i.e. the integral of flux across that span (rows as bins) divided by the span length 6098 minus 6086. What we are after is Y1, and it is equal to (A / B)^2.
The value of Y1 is 0.96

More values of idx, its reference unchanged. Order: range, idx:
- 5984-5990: -0.1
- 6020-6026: -1.0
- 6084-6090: 0.6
